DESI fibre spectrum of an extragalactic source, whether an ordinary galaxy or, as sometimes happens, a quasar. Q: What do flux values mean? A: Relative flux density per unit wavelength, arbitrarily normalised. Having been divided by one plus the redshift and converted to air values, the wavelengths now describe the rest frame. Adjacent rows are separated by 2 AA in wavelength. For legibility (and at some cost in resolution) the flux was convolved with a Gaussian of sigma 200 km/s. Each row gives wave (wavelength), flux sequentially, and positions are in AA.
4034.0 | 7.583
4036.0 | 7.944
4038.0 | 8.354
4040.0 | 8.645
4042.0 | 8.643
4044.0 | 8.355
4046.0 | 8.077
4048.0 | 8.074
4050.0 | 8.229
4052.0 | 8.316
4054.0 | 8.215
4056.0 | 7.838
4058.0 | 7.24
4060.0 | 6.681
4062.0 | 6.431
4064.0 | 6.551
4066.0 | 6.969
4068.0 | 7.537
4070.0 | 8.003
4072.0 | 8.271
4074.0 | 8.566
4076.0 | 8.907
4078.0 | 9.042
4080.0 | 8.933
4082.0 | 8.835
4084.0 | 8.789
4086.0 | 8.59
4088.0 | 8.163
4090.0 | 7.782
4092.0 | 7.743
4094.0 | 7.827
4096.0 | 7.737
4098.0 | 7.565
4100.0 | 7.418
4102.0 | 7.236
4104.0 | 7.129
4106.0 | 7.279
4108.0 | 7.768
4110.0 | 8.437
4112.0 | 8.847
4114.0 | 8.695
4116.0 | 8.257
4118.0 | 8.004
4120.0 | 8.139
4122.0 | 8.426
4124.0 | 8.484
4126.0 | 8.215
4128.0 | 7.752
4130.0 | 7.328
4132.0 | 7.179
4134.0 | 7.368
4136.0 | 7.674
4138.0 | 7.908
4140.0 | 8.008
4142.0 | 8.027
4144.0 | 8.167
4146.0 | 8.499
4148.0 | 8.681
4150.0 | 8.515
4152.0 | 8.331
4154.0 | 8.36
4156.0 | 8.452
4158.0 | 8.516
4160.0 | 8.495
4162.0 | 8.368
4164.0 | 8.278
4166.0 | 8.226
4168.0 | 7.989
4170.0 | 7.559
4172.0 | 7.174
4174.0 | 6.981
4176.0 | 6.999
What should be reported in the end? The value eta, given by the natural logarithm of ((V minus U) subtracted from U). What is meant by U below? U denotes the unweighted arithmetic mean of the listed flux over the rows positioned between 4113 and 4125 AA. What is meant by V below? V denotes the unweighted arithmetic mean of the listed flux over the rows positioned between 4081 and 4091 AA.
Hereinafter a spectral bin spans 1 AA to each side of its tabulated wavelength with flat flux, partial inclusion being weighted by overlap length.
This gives 2.11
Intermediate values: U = 8.33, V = 8.43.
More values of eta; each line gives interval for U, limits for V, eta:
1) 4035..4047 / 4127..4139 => 2.21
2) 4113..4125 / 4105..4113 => 2.15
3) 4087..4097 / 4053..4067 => 2.15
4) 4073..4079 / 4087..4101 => 2.30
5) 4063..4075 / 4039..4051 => 1.94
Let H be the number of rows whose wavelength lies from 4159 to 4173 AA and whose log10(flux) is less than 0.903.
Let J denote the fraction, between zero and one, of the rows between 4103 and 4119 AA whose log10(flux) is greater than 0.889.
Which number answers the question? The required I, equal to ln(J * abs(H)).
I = 0.8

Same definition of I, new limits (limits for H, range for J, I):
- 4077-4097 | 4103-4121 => 1.1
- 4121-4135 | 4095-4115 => 0.5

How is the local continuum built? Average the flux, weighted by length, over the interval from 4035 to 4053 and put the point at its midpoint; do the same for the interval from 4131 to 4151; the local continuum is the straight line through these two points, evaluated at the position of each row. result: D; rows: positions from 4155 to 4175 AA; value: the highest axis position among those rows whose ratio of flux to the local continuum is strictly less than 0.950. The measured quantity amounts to 4174.0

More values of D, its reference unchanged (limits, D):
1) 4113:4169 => 4134.0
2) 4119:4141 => 4134.0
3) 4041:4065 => 4064.0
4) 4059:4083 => 4068.0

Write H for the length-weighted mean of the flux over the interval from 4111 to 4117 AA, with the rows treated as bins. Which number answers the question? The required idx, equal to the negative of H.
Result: -8.60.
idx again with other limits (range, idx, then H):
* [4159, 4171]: -8.15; 8.15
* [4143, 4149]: -8.45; 8.45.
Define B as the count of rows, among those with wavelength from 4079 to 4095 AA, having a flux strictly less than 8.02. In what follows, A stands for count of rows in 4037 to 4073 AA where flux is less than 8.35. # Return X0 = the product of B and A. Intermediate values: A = 14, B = 3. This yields 42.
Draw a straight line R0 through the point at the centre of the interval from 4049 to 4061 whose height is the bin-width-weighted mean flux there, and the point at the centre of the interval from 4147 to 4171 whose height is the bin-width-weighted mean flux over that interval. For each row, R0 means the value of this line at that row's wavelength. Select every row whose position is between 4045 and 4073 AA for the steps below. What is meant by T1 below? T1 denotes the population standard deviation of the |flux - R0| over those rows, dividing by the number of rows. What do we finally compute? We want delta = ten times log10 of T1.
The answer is -4.19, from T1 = 0.38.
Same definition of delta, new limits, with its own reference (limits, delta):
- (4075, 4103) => -4.46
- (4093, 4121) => -5.52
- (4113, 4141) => -5.32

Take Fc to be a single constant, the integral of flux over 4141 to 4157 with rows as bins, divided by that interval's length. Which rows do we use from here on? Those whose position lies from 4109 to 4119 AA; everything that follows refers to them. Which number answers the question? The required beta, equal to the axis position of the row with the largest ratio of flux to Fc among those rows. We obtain 4112.0 AA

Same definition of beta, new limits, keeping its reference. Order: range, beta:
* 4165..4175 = 4166.0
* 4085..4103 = 4086.0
